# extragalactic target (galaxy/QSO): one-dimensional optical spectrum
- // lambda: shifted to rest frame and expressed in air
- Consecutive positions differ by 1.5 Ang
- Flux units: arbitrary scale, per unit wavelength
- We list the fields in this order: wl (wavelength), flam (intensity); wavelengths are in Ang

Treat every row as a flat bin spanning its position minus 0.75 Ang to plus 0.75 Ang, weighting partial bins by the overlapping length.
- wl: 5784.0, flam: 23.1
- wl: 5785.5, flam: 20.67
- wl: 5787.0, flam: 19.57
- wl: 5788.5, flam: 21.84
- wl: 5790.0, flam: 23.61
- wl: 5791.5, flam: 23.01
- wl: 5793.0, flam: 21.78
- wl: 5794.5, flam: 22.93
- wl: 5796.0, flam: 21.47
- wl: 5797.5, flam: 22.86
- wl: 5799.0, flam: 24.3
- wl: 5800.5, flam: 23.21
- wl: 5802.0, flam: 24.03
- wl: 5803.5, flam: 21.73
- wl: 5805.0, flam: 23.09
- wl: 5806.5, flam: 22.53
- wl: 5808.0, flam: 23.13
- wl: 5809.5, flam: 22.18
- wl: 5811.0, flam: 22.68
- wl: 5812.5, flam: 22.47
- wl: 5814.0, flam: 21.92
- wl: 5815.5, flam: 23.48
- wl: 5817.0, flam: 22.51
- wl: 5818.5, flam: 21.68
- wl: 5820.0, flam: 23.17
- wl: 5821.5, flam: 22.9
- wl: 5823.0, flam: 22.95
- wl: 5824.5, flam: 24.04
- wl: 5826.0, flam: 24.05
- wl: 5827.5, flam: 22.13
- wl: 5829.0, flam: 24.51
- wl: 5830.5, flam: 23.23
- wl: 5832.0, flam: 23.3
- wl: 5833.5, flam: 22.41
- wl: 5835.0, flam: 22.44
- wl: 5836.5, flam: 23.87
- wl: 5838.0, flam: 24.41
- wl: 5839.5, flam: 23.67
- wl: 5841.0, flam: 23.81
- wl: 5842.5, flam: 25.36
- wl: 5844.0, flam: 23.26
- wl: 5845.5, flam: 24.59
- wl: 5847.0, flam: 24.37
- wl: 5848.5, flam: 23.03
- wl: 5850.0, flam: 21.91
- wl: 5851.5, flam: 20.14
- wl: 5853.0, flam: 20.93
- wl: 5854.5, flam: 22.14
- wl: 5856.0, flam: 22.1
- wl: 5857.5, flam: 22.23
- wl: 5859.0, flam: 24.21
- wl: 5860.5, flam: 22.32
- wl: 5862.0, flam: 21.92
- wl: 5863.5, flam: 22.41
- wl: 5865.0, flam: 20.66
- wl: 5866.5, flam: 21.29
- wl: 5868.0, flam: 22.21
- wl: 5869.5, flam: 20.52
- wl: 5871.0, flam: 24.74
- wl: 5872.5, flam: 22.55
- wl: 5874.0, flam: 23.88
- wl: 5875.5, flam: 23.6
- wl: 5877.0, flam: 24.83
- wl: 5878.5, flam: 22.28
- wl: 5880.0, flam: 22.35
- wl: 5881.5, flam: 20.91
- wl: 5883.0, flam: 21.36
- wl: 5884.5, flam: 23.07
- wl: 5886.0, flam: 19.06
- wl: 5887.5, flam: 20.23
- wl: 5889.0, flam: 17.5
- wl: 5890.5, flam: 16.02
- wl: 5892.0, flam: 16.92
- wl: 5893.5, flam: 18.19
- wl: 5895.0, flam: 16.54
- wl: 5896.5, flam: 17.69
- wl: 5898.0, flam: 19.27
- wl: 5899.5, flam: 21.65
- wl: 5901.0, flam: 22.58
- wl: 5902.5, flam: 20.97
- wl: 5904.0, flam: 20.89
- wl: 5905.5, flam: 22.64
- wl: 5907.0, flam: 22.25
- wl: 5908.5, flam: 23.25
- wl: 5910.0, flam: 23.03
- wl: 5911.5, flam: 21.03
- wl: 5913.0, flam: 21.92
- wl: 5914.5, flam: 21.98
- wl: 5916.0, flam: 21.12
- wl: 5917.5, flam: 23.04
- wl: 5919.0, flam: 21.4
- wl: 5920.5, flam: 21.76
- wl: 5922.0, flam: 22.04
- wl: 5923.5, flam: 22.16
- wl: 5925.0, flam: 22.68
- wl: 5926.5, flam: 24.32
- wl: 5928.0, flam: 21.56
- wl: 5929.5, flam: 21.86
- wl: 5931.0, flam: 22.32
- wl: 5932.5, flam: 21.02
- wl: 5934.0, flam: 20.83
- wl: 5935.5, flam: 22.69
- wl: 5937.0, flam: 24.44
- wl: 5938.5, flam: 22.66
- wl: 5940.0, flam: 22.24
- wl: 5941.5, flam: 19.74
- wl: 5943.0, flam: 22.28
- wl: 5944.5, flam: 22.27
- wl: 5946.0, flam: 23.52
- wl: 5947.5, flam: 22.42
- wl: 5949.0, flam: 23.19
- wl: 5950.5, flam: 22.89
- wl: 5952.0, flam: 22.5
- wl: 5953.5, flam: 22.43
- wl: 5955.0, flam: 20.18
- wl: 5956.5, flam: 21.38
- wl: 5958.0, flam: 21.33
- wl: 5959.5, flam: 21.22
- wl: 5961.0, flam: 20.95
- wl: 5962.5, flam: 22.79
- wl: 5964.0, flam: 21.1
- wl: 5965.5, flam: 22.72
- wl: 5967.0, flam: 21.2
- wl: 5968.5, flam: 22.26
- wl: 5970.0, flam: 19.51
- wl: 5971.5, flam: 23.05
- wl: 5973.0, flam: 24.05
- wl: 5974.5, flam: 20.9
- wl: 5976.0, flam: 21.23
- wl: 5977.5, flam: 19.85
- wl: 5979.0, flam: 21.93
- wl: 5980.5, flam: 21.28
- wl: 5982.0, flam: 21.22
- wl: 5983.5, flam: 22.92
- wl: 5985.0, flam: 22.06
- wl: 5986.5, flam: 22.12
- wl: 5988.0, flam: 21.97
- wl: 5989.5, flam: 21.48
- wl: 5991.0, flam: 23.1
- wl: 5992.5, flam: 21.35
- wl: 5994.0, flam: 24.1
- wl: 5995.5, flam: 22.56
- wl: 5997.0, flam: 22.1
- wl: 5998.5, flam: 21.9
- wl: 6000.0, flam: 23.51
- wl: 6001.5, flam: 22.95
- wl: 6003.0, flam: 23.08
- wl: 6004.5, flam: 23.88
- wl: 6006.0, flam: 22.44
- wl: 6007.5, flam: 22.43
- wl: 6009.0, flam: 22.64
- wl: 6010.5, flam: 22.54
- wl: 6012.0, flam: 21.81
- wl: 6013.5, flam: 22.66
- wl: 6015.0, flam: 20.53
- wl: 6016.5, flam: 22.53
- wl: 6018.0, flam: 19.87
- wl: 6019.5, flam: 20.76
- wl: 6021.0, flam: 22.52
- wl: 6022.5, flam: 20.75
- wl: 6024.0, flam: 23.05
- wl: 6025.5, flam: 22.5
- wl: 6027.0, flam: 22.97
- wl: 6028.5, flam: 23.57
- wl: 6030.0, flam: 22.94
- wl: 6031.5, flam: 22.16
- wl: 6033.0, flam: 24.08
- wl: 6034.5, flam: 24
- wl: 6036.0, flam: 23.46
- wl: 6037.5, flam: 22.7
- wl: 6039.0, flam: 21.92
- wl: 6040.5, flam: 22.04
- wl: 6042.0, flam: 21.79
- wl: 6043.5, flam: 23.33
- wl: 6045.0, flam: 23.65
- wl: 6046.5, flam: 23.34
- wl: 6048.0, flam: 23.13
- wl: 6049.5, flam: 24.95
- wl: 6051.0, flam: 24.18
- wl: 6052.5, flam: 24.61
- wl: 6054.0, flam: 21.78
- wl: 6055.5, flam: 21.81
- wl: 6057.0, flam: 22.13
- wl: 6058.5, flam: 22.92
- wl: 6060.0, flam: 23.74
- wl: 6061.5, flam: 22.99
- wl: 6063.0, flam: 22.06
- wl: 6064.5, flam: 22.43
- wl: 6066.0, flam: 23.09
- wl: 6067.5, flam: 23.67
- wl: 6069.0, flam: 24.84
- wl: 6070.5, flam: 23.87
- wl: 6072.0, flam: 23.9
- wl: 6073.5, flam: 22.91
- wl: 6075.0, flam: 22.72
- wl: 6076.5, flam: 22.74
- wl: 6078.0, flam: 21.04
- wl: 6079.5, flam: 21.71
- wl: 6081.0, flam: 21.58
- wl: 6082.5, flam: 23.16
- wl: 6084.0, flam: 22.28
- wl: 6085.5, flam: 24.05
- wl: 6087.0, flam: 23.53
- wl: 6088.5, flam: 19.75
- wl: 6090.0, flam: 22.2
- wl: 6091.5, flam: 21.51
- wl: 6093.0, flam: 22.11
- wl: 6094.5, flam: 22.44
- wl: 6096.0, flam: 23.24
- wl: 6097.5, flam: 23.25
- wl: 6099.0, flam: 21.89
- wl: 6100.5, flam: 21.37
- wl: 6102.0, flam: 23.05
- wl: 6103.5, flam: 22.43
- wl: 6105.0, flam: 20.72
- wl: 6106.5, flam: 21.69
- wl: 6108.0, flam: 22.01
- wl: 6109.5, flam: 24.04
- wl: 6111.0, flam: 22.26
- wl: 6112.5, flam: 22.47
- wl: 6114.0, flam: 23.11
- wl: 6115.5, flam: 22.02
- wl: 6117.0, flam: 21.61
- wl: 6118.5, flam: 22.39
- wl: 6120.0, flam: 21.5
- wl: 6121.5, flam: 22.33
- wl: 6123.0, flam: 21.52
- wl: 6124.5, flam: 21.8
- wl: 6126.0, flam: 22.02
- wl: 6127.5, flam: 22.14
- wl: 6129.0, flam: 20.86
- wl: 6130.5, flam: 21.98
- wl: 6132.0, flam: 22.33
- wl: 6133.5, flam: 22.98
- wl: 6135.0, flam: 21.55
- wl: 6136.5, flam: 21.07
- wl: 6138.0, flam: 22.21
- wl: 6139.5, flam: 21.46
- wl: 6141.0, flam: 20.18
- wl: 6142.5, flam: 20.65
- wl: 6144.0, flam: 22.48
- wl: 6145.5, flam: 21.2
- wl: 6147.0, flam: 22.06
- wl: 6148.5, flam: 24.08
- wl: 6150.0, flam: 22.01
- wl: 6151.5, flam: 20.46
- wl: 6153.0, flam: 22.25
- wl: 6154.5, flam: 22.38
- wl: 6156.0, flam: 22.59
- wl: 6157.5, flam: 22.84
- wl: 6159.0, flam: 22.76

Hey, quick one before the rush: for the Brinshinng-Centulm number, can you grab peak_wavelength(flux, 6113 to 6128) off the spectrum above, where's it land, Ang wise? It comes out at 6114.0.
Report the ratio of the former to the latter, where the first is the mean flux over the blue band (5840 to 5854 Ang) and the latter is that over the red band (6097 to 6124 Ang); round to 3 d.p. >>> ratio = 1.038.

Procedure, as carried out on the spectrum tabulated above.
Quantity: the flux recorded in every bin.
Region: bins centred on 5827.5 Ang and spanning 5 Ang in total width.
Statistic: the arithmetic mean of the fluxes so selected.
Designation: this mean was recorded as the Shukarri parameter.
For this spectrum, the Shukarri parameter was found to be 23.6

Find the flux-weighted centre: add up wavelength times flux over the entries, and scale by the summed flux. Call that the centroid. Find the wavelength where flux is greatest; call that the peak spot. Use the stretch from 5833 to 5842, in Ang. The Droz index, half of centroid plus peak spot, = 5837.7 Ang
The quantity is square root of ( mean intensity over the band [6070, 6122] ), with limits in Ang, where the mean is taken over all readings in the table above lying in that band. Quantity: 4.73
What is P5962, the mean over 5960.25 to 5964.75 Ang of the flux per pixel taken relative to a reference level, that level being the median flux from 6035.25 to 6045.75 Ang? 0.95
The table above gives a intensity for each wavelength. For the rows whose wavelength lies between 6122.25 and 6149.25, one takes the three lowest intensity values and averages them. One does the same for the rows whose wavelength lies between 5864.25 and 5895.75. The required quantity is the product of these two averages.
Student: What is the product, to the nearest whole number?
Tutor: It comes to 339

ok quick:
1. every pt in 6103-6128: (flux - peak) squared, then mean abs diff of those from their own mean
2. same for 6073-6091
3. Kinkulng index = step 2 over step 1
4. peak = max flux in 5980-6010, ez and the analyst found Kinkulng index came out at 2.03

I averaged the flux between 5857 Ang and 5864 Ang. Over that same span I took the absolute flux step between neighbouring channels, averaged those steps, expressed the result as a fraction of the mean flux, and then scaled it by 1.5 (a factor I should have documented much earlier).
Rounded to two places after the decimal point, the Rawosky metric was 0.08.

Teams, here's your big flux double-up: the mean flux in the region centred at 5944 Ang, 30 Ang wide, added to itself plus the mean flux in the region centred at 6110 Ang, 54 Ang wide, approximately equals 66.4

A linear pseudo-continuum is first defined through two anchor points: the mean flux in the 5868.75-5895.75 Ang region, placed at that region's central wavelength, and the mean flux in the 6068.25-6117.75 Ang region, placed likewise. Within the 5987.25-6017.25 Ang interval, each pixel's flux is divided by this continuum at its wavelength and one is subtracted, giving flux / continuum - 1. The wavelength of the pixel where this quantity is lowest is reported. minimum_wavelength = 6015.0 Ang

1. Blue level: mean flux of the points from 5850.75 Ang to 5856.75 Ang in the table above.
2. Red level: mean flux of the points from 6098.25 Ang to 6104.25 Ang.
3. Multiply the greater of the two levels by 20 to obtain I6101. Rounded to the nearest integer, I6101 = 444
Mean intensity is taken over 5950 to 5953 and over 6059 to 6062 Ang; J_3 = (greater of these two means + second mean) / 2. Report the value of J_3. 23.4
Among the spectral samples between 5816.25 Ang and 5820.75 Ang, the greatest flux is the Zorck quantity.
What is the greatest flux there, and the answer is 23.17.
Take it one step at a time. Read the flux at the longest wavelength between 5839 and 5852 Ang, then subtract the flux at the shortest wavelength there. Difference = -3.5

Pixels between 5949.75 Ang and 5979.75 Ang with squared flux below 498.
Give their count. 13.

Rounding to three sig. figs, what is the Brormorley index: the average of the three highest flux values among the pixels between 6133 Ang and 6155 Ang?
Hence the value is 23.2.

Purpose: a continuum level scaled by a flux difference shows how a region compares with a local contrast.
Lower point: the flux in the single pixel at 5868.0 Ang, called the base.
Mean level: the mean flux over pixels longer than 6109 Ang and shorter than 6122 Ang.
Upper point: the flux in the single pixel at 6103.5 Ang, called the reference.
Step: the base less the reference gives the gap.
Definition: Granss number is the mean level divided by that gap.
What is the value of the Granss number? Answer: -102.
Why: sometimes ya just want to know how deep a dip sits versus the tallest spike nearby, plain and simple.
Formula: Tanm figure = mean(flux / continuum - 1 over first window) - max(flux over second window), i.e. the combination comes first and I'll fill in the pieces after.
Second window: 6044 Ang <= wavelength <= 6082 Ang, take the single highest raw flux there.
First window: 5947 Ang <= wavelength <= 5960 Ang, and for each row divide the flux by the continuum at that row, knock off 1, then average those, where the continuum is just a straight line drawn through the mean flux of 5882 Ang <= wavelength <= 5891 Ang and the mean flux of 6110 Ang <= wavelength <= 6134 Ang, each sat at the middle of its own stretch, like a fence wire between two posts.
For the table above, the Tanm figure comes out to -24.87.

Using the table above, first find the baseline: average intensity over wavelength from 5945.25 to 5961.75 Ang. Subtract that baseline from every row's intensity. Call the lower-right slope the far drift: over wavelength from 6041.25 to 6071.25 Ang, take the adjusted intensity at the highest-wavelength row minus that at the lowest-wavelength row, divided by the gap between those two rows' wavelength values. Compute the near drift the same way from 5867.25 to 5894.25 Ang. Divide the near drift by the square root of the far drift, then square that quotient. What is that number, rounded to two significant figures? 0.34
